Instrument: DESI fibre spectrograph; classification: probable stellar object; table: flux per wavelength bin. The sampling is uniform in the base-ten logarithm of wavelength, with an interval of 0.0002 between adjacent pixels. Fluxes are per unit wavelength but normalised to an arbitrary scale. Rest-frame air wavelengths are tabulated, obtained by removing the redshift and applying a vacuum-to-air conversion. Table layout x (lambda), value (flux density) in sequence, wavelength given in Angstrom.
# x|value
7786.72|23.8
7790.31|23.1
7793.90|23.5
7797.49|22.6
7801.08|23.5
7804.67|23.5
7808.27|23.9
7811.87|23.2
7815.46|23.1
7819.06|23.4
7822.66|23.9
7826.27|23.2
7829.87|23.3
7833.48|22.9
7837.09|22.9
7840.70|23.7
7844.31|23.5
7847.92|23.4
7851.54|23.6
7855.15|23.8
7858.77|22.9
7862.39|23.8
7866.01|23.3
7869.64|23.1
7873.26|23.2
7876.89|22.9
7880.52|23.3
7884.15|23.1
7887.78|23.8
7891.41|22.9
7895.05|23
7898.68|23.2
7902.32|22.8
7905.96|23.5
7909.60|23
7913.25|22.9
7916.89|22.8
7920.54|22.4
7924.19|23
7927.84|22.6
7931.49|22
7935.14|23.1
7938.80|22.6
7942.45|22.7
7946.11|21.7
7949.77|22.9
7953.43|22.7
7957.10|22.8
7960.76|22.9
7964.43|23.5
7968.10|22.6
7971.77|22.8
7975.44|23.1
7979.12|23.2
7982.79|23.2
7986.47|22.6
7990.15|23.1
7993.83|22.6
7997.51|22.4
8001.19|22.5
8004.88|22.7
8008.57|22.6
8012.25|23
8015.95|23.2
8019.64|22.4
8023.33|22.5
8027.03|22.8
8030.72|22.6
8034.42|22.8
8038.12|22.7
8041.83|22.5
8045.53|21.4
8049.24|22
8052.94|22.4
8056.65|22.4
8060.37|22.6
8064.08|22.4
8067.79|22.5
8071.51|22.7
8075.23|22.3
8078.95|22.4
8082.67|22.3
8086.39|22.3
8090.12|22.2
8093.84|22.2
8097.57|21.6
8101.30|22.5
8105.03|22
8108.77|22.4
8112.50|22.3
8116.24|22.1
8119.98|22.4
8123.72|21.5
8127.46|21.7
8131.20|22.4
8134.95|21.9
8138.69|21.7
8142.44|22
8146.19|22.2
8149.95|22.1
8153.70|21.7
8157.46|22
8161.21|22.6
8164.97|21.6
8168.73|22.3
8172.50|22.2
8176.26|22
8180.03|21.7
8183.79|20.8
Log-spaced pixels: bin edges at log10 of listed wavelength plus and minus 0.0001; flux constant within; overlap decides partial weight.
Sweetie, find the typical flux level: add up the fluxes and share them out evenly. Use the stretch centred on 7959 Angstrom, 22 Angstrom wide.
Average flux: 22.9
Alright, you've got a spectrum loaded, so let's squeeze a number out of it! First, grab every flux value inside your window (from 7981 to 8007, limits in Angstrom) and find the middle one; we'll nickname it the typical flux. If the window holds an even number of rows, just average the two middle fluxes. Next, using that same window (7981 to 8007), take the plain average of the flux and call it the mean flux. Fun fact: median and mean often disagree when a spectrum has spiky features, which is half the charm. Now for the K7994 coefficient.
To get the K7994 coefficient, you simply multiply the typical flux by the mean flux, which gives 514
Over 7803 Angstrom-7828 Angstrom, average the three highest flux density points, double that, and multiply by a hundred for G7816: 4753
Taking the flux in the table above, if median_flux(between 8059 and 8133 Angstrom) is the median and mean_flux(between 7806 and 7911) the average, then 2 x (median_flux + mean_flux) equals 91.2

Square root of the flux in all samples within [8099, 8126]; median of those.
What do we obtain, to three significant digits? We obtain 4.72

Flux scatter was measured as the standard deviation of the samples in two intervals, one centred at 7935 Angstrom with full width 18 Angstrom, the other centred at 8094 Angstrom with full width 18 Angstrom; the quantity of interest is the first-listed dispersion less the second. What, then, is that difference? 0.1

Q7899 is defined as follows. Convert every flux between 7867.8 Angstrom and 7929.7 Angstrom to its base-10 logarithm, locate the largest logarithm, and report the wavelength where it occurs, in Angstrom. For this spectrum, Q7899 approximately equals 7887.78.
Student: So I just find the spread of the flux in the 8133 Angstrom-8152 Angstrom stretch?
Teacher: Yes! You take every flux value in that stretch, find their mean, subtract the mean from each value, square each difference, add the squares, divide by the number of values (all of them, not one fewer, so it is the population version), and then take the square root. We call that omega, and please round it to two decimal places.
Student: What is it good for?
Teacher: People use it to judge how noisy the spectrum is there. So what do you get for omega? 0.17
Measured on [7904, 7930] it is 0.32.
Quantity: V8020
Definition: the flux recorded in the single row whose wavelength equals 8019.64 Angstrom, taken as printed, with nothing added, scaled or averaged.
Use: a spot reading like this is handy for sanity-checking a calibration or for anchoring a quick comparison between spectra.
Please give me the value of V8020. 22.4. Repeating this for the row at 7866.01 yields 23.3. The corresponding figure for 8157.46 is 22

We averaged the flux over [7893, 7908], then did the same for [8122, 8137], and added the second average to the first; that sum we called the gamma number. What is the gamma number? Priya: 45.0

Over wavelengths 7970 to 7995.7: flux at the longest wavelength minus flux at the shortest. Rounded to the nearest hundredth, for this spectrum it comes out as -0.20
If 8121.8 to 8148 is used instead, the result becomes 0.70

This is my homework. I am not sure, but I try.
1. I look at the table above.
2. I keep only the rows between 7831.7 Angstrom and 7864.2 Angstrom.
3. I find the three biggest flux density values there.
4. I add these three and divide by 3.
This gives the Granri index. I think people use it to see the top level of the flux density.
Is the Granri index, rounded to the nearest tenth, 23.8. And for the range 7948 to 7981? 23.3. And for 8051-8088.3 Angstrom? 22.6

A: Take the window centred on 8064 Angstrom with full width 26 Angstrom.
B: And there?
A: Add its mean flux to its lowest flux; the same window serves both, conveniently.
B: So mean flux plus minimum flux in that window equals 44.8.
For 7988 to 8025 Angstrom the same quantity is 45.1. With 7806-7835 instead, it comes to 46.3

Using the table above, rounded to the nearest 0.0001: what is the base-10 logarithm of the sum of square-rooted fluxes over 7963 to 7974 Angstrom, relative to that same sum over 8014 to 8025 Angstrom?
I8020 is 0.0025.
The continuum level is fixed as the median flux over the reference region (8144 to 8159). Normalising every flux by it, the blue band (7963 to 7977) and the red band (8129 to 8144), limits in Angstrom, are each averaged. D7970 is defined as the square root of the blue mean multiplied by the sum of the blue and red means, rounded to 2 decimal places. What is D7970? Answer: 1.46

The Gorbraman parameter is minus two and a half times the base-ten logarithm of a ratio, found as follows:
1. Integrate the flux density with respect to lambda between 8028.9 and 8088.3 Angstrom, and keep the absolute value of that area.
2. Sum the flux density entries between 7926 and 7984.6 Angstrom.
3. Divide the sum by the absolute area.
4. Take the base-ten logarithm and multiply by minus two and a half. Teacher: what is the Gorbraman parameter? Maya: 1.41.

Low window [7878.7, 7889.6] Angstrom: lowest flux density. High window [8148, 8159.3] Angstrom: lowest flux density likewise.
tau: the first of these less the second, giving 1.4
